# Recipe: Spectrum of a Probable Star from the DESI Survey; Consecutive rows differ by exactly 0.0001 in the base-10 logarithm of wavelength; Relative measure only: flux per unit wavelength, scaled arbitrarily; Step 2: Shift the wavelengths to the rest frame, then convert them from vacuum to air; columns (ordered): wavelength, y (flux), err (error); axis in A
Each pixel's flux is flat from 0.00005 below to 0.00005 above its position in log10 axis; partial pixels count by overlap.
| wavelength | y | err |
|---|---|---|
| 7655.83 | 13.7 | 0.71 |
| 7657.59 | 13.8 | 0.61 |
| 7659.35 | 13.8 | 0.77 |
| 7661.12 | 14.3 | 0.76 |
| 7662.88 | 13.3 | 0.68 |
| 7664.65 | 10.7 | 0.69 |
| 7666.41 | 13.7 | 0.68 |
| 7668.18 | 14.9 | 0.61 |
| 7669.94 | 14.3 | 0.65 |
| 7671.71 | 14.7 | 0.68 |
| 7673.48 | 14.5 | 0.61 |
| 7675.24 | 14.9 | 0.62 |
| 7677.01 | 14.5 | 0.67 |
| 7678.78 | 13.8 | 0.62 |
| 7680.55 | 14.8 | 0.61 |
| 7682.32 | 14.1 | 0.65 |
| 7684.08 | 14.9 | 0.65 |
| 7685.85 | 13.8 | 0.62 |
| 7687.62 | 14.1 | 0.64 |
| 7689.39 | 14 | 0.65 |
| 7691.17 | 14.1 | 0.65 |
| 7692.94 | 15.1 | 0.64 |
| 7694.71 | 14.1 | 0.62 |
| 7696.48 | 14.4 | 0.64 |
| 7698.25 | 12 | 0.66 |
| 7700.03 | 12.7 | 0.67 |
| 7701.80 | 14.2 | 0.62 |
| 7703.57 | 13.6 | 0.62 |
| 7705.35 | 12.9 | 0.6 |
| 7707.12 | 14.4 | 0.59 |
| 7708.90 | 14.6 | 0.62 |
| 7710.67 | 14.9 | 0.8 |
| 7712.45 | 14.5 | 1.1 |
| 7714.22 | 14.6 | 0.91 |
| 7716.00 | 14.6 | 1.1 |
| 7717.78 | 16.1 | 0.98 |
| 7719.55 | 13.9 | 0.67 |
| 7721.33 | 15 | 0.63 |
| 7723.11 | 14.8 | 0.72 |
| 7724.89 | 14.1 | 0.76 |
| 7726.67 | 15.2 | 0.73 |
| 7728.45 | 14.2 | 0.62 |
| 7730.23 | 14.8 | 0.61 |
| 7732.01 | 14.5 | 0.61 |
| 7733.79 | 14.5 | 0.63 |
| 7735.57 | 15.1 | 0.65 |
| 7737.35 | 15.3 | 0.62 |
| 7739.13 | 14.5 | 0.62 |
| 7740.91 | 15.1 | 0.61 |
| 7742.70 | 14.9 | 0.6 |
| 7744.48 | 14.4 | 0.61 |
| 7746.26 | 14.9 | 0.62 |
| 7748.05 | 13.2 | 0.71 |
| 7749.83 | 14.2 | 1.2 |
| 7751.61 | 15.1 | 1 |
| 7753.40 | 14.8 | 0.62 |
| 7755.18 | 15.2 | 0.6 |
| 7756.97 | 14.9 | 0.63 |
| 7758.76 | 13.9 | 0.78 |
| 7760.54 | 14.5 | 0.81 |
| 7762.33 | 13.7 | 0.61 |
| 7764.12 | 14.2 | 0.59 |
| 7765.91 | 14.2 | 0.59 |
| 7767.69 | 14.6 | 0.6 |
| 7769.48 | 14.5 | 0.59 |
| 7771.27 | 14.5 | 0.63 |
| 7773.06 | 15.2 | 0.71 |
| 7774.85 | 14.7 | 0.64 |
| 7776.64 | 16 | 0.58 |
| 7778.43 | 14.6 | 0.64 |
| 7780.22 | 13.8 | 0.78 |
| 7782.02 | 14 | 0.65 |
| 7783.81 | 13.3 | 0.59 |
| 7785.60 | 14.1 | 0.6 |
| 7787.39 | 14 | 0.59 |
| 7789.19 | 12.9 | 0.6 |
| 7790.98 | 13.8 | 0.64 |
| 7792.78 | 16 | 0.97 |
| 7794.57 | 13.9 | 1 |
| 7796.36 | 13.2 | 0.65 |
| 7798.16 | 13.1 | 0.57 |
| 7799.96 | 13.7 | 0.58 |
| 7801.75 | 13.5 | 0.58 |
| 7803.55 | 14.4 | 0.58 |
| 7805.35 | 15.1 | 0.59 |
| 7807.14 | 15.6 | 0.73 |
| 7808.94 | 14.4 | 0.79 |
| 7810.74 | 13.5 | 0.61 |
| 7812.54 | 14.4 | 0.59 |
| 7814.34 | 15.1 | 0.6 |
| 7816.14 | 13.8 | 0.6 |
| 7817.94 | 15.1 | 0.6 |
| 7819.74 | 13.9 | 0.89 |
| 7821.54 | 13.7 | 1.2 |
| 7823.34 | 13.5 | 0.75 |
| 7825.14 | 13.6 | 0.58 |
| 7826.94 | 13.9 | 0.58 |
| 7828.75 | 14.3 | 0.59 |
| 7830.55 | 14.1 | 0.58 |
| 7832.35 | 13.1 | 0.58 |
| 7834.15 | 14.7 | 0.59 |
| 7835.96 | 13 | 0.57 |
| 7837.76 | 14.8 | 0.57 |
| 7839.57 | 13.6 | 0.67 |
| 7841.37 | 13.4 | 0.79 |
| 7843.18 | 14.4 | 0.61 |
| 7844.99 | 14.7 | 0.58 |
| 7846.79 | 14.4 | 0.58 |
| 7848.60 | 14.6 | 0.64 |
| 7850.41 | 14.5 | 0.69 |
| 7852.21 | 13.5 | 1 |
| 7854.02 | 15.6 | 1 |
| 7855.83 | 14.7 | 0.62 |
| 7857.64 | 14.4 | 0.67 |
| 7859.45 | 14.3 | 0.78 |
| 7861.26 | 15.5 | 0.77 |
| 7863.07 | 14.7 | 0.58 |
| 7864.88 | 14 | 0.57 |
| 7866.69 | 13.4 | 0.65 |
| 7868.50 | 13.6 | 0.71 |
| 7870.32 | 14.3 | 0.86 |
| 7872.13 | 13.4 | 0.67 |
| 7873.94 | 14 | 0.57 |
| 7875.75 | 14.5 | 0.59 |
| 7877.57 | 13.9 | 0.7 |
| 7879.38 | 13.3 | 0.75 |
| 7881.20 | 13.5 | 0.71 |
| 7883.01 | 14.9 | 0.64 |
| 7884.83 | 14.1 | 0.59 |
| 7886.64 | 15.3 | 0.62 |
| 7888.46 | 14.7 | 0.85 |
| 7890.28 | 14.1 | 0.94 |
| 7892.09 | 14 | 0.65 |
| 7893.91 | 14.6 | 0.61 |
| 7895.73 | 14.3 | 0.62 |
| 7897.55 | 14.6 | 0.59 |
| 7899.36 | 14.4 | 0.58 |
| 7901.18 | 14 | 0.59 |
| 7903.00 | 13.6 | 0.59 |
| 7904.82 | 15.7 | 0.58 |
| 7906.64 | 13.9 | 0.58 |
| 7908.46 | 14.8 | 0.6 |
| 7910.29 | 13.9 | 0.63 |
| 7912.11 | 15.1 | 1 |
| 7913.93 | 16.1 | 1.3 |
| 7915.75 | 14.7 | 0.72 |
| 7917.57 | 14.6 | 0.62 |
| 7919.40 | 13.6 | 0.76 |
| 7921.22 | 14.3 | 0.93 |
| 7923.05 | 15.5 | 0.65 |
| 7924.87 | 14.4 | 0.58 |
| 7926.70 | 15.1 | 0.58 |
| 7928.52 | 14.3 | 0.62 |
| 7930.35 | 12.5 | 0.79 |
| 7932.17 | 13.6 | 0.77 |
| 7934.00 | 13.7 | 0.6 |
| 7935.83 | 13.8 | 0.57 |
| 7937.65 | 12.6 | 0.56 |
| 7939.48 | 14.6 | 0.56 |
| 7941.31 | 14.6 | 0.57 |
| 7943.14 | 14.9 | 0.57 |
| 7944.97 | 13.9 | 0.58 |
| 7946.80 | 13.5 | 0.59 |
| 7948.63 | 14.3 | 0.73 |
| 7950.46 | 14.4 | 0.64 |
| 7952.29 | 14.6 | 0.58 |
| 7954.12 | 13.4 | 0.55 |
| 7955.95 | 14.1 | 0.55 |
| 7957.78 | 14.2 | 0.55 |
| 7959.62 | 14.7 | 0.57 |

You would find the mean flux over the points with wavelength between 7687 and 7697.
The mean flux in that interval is 14.3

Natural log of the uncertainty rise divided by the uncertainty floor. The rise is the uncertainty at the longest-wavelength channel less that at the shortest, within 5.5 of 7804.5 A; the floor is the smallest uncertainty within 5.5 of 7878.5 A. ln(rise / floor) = -1.0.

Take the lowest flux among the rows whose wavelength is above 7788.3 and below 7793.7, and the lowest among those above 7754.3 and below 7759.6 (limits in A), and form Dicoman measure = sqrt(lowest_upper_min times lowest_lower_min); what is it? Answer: 13.4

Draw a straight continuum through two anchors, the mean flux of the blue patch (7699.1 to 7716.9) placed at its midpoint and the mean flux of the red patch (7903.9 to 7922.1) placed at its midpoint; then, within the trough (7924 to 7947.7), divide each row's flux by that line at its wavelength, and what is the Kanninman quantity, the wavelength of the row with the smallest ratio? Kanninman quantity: 7930.35 A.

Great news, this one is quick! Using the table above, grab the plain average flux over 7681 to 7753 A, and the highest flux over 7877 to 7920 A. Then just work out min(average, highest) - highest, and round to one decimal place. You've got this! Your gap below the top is -1.7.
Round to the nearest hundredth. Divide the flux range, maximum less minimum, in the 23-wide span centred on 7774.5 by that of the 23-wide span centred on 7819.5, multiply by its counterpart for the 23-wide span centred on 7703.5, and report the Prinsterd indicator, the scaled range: 5.23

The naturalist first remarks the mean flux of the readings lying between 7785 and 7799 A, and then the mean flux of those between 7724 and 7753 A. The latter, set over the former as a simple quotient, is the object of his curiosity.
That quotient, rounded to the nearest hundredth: 1.05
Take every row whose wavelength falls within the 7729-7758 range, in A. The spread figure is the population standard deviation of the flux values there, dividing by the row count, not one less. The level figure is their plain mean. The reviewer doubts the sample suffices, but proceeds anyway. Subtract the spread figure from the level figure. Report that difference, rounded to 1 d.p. 14.2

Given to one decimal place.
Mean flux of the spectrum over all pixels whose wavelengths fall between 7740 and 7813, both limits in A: 14.3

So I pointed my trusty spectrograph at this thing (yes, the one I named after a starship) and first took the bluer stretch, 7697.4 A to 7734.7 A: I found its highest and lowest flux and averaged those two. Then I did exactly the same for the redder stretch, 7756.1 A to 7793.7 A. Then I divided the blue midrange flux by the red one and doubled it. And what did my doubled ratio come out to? 1.94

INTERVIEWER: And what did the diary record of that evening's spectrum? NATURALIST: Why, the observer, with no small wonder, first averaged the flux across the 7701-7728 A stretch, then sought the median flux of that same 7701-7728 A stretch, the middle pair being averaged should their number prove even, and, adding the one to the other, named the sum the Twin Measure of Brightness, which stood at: 29.1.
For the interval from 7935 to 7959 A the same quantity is 28.3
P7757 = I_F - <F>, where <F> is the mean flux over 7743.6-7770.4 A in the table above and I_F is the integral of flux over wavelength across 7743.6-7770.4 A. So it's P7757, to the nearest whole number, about 372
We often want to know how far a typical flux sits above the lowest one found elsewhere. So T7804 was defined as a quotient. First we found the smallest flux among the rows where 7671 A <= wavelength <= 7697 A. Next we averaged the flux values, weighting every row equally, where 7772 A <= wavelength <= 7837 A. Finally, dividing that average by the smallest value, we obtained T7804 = 1.02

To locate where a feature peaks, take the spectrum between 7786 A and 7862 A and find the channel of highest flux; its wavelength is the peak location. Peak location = 7792.78 A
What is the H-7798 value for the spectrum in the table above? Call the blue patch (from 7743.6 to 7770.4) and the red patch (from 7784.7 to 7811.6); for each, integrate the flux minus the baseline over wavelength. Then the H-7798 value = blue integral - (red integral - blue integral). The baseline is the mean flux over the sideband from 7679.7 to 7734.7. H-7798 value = 12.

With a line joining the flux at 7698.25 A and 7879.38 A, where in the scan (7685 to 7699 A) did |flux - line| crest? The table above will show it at 7692.94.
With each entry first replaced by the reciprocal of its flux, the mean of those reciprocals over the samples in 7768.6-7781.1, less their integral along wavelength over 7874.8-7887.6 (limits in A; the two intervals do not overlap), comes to -0.8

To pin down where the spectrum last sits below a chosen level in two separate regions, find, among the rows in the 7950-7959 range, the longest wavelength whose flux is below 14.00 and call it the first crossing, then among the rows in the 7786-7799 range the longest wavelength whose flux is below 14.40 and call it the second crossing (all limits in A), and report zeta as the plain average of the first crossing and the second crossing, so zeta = 7876.1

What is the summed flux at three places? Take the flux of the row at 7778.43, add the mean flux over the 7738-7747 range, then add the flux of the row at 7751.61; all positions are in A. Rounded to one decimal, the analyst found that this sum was 44.5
